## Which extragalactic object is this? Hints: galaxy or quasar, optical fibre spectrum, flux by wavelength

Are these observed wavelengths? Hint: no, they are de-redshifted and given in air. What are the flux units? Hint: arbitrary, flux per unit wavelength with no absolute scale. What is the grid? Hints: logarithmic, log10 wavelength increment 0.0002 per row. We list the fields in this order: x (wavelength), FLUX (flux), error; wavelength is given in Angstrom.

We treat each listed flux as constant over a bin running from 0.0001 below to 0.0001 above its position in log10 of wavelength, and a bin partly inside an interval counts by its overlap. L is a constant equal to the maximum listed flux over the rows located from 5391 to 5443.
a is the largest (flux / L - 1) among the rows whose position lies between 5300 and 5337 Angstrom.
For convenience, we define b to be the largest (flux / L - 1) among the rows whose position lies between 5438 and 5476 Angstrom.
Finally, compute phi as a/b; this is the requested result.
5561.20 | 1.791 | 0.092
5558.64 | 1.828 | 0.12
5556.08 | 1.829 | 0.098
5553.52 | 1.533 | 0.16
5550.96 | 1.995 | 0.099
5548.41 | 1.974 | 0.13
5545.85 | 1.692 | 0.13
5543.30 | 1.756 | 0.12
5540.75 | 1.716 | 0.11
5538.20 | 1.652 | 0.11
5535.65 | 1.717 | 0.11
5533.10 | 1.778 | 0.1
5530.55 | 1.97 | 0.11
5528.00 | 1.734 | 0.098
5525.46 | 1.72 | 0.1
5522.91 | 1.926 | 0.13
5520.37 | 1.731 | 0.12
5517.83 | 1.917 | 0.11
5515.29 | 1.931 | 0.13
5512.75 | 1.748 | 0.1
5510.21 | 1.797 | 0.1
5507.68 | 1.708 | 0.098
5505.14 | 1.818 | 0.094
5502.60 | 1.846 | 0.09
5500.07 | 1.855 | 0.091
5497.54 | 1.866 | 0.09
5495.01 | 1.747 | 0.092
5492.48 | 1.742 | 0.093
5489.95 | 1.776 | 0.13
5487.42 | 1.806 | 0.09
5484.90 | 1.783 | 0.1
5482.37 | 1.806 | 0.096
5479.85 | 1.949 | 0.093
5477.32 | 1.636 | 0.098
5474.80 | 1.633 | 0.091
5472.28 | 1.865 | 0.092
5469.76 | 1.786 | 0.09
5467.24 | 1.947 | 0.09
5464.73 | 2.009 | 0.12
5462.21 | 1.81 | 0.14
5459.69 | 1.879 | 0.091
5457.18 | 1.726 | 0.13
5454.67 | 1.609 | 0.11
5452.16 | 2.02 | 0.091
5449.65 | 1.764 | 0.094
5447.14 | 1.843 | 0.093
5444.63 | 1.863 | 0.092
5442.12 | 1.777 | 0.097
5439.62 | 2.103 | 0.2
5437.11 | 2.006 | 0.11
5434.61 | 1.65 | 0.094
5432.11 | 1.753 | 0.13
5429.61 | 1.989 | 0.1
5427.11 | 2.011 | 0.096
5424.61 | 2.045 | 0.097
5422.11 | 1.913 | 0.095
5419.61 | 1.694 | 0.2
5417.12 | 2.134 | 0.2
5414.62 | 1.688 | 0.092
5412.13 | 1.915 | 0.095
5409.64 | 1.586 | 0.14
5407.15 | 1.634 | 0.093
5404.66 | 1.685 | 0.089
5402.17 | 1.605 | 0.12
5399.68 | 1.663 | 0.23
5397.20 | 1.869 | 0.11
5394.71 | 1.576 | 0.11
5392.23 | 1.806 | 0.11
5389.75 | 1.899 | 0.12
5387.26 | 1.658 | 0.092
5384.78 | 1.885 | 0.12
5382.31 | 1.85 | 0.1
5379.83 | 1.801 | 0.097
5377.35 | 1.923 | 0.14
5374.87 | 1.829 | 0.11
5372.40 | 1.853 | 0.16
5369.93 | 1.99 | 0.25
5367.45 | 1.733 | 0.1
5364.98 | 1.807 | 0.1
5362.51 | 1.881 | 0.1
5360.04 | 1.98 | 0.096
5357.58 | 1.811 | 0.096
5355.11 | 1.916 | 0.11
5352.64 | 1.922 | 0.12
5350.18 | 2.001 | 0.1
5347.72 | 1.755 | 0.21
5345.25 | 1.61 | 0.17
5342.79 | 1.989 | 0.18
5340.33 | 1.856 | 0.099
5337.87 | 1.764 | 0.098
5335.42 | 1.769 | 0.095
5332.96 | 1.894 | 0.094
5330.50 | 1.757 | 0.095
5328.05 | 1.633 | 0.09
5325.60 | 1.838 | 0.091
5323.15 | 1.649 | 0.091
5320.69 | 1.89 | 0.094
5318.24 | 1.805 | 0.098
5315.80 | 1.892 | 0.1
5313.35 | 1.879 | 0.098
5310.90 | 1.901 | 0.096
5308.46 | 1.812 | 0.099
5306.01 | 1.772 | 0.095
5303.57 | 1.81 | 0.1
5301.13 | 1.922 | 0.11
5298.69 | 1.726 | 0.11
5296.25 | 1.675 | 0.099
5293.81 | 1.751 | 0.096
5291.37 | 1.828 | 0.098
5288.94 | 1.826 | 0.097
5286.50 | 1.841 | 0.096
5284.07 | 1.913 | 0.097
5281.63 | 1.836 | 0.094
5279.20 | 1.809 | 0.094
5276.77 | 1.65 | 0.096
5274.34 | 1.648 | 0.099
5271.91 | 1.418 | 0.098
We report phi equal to 6.8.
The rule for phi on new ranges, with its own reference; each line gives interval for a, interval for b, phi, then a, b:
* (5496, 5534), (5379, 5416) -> 0.7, -0.08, -0.10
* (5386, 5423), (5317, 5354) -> 0.0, 0.00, -0.06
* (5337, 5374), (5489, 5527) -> 0.7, -0.06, -0.10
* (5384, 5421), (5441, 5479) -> 0.0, 0.00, -0.05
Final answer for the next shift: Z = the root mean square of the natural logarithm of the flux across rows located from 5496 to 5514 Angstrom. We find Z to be 0.591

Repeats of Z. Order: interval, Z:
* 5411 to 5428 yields 0.651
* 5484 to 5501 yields 0.586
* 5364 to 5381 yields 0.615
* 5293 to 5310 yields 0.578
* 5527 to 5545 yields 0.567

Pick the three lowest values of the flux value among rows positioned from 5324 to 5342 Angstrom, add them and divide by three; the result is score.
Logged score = 1.72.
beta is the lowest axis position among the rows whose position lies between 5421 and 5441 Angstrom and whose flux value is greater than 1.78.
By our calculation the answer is 5422.11 Angstrom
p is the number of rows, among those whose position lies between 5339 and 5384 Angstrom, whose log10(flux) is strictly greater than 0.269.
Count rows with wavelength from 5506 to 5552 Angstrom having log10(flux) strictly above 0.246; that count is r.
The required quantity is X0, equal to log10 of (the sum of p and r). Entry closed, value 1.20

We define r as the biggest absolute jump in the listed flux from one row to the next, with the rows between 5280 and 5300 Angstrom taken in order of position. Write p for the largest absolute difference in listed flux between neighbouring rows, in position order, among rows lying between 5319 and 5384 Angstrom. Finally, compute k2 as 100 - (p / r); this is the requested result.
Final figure 95.1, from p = 0.38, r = 0.08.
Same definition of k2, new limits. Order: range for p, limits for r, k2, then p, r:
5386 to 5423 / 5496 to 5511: 95.9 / 0.45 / 0.11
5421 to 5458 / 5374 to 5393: 98.3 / 0.41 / 0.24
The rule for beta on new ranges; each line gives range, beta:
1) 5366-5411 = 5369.93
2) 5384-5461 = 5384.78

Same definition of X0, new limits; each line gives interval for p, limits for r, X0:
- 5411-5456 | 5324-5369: 1.36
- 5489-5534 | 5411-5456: 1.26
